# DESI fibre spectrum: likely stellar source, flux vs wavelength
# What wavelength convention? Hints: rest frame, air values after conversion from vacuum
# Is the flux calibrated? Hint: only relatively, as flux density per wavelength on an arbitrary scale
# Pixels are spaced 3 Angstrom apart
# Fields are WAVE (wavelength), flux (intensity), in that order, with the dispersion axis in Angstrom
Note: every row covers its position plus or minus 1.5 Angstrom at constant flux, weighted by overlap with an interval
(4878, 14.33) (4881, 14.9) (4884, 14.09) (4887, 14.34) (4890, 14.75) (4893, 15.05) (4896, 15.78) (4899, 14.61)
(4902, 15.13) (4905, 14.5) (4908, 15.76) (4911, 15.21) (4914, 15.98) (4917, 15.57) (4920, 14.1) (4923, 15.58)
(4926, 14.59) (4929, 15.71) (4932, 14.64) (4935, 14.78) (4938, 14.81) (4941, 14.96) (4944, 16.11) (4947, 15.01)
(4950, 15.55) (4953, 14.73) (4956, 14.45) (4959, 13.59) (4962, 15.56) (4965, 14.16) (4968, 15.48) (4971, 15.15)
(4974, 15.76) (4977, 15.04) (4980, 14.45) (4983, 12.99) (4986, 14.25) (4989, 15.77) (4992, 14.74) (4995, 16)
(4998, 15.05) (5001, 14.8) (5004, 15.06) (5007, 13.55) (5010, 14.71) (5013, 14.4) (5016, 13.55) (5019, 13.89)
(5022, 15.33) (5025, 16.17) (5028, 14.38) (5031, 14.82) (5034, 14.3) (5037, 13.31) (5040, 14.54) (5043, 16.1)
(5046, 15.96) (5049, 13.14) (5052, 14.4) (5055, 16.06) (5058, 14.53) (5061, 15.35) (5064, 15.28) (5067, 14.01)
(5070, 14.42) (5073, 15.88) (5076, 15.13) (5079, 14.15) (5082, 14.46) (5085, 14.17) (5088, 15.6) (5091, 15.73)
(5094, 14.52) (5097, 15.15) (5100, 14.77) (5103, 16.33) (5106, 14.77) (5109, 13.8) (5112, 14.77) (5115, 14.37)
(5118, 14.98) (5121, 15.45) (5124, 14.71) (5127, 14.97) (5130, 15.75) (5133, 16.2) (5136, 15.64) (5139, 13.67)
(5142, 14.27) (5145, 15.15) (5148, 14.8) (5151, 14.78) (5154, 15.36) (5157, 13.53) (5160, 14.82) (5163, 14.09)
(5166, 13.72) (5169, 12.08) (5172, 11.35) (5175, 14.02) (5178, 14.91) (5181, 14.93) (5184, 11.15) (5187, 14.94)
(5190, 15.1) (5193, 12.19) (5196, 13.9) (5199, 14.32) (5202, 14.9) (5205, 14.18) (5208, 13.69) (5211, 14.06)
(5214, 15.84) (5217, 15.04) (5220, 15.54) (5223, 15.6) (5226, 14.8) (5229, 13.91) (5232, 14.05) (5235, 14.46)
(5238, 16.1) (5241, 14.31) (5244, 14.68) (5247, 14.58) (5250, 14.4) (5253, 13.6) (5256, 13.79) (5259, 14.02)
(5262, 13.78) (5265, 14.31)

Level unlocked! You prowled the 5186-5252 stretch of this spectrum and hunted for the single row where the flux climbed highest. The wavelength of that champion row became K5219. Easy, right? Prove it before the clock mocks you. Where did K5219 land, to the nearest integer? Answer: 5238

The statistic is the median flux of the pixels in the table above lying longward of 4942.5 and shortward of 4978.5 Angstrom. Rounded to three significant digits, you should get 15.1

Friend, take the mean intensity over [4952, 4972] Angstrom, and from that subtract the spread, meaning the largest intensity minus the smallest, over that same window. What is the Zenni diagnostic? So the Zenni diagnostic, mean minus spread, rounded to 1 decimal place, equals 12.8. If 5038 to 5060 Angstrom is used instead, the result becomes 12.0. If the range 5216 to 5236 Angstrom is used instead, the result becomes 13.1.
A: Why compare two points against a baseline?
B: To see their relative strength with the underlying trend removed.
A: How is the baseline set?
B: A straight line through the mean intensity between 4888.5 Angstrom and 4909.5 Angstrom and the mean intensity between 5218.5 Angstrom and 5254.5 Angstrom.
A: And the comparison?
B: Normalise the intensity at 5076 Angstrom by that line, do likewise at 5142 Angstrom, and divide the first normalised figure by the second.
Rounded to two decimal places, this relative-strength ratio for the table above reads 1.05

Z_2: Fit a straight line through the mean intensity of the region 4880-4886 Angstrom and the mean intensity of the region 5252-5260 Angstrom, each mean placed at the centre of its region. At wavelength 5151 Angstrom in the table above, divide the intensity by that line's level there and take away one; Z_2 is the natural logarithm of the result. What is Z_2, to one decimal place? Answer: -2.9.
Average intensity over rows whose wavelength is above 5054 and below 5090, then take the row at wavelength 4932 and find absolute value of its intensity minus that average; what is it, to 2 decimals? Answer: 0.28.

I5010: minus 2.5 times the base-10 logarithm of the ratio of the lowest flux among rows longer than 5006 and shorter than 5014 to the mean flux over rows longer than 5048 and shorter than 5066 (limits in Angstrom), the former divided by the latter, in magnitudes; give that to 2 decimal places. 0.10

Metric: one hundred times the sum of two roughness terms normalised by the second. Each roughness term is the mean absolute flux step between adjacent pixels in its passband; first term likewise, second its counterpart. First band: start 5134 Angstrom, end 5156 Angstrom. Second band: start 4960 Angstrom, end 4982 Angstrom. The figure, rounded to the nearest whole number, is 189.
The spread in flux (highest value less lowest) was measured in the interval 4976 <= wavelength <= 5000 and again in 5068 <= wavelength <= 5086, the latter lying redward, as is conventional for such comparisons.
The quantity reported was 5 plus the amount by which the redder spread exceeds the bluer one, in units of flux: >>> 3.7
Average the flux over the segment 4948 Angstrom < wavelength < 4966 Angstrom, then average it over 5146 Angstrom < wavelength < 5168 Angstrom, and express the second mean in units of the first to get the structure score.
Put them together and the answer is 0.98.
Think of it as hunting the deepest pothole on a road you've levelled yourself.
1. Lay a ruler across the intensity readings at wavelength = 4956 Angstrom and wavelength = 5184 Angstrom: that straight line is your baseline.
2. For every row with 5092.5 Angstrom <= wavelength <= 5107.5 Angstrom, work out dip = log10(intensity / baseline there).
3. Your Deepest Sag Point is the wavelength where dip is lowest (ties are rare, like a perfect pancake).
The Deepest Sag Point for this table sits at 5094 Angstrom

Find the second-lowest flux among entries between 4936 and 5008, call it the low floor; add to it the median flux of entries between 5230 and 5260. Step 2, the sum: 27.9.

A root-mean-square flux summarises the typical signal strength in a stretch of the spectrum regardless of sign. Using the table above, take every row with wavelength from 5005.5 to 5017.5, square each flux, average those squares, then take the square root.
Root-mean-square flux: 14.1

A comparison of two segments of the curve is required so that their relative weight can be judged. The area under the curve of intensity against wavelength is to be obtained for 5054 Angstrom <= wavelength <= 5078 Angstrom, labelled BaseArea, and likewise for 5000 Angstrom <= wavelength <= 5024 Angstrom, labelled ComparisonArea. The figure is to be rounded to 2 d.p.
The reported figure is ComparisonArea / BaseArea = 0.96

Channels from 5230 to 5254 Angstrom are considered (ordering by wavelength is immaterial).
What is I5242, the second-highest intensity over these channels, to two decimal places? 14.68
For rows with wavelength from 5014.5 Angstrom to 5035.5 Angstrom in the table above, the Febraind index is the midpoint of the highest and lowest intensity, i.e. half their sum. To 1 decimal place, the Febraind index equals 14.9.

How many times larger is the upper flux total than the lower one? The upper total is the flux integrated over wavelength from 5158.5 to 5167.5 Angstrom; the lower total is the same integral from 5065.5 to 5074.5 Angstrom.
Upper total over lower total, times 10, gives 9.6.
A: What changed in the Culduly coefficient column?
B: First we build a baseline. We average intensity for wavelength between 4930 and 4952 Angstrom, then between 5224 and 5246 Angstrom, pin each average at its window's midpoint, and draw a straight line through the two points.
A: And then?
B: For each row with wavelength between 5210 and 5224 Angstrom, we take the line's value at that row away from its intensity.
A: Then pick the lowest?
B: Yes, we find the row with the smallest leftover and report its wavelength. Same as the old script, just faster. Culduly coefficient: 5211 Angstrom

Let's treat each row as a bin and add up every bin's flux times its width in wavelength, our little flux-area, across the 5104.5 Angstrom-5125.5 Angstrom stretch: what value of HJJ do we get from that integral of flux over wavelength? 309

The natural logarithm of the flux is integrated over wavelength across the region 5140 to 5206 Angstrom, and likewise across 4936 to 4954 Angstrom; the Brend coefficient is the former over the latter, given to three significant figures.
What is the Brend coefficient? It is 3.55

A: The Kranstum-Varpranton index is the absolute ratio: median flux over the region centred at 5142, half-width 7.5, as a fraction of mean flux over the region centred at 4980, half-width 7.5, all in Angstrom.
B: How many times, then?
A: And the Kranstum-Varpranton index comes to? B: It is 1.02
